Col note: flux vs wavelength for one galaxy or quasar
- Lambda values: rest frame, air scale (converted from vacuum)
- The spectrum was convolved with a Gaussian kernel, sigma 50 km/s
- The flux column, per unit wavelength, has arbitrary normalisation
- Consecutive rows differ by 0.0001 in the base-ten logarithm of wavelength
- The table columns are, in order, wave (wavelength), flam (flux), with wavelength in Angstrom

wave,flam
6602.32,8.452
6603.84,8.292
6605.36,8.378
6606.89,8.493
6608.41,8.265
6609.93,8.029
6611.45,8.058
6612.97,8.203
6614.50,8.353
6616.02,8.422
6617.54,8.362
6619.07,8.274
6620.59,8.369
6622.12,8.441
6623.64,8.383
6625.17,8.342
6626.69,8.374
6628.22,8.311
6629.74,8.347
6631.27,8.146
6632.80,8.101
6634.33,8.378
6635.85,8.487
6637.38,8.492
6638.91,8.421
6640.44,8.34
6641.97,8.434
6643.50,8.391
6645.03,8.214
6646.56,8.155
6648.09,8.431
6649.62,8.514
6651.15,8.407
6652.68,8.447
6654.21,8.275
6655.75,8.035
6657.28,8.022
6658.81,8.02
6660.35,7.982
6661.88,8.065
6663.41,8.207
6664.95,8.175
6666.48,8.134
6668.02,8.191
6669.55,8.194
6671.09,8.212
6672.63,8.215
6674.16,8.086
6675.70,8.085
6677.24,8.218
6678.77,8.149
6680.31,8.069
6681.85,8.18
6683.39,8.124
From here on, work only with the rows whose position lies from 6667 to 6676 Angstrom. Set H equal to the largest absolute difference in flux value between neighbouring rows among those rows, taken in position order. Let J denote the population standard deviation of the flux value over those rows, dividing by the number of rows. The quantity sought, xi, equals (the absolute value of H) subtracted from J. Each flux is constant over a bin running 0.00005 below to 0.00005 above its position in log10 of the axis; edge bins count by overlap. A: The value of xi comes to -0.073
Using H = 0.13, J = 0.06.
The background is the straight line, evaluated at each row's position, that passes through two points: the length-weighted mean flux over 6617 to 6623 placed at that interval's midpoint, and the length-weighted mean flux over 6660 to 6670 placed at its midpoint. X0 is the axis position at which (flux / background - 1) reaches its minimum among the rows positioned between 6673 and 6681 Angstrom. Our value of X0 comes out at 6674.16 Angstrom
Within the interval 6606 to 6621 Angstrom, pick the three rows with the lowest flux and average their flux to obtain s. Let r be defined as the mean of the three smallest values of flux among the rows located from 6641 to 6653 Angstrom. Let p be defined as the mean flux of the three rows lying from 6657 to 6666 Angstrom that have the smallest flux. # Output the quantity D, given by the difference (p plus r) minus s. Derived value 8.16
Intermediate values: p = 8.01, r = 8.25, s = 8.10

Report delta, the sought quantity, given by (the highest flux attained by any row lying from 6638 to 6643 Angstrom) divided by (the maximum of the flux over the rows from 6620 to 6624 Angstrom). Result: 1.00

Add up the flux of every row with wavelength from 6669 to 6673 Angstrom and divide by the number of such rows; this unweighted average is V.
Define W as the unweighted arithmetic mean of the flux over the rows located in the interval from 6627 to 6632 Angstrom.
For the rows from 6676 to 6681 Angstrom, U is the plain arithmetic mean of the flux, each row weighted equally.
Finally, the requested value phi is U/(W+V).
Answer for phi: 0.494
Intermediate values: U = 8.15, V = 8.21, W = 8.27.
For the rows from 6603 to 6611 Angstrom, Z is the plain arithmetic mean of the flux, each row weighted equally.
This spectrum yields 8.29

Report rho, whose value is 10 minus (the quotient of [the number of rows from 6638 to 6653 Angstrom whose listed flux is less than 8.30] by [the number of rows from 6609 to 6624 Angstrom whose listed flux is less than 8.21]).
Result 9.3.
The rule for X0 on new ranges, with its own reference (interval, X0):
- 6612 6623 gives 6612.97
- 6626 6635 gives 6632.80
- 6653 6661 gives 6660.35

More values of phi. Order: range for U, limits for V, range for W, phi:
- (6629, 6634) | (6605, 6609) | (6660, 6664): 0.498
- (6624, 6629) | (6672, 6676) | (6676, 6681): 0.513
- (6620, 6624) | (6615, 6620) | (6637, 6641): 0.501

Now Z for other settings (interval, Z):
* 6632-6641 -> 8.37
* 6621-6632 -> 8.33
